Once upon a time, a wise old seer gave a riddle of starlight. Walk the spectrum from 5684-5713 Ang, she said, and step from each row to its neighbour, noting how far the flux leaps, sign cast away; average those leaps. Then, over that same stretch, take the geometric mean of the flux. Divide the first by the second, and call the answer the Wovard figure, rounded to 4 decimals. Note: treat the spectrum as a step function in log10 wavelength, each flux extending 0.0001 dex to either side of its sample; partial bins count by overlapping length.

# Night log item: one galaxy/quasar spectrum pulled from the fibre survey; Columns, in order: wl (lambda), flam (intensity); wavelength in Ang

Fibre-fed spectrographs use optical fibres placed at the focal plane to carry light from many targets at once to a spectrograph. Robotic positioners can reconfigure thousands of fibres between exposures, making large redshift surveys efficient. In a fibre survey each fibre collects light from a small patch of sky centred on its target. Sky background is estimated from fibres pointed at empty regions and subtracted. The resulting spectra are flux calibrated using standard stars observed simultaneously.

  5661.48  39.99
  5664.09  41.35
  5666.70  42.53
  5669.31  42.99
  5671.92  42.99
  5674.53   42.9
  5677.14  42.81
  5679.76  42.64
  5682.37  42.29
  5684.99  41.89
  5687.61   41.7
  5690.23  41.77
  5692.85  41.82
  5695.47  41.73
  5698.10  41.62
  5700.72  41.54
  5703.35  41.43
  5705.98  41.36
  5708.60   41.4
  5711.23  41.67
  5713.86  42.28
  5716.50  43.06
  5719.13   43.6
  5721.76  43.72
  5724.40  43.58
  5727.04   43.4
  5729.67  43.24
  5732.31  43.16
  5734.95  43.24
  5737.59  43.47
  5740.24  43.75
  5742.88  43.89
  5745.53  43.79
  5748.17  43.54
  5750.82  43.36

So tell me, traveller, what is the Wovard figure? 0.0026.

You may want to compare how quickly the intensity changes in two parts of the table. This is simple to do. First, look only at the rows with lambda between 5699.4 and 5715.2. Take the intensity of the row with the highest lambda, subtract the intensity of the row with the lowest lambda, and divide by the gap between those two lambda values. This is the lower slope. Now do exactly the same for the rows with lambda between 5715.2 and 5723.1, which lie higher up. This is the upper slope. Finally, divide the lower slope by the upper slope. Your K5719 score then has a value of 0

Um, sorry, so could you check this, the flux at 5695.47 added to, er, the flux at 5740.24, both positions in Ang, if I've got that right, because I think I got 85.5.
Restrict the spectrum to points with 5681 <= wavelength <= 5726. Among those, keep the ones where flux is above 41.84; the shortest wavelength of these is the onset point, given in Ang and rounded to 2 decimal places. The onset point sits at 5682.37 Ang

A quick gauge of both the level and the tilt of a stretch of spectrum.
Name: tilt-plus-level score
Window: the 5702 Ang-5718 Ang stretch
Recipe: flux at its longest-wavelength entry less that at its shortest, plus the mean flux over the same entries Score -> 43.5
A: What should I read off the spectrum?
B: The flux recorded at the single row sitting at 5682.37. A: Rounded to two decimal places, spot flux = 42.29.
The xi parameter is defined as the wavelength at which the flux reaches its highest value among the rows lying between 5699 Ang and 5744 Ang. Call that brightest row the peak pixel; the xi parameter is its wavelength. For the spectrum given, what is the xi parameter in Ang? 5742.88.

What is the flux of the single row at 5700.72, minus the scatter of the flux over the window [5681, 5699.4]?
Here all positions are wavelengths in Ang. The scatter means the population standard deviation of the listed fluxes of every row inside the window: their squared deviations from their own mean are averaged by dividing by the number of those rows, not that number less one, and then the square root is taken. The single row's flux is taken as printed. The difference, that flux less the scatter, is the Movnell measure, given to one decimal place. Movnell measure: 41.3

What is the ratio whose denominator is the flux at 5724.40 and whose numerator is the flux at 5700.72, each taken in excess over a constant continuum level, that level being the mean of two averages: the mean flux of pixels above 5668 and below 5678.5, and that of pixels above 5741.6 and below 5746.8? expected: -9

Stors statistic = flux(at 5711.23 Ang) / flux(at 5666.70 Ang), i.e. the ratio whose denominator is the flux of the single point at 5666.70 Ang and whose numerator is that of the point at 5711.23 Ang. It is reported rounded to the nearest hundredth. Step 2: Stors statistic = 0.98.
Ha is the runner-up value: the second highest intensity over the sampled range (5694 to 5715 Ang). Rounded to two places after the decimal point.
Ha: 41.73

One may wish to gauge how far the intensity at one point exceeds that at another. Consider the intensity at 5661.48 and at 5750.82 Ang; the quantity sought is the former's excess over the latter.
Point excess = -3.4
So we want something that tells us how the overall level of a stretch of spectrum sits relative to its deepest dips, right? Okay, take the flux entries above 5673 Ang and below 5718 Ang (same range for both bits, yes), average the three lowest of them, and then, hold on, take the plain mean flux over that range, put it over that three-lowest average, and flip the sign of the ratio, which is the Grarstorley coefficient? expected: -1.01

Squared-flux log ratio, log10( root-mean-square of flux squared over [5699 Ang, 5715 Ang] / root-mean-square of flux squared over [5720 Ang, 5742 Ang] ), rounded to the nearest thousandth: -0.037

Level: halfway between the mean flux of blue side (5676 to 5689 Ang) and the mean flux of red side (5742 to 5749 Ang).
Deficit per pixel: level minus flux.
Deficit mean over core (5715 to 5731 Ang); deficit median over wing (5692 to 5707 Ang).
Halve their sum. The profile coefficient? 0.50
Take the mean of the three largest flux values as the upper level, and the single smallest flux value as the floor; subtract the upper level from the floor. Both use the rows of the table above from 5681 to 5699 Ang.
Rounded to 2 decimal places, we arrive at -0.38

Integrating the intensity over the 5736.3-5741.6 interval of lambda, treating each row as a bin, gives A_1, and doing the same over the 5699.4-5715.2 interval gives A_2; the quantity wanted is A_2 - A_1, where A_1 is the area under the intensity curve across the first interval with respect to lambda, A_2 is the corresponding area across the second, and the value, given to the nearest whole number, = 426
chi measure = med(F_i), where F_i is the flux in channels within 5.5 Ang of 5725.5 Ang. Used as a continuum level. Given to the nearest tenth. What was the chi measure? 43.5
